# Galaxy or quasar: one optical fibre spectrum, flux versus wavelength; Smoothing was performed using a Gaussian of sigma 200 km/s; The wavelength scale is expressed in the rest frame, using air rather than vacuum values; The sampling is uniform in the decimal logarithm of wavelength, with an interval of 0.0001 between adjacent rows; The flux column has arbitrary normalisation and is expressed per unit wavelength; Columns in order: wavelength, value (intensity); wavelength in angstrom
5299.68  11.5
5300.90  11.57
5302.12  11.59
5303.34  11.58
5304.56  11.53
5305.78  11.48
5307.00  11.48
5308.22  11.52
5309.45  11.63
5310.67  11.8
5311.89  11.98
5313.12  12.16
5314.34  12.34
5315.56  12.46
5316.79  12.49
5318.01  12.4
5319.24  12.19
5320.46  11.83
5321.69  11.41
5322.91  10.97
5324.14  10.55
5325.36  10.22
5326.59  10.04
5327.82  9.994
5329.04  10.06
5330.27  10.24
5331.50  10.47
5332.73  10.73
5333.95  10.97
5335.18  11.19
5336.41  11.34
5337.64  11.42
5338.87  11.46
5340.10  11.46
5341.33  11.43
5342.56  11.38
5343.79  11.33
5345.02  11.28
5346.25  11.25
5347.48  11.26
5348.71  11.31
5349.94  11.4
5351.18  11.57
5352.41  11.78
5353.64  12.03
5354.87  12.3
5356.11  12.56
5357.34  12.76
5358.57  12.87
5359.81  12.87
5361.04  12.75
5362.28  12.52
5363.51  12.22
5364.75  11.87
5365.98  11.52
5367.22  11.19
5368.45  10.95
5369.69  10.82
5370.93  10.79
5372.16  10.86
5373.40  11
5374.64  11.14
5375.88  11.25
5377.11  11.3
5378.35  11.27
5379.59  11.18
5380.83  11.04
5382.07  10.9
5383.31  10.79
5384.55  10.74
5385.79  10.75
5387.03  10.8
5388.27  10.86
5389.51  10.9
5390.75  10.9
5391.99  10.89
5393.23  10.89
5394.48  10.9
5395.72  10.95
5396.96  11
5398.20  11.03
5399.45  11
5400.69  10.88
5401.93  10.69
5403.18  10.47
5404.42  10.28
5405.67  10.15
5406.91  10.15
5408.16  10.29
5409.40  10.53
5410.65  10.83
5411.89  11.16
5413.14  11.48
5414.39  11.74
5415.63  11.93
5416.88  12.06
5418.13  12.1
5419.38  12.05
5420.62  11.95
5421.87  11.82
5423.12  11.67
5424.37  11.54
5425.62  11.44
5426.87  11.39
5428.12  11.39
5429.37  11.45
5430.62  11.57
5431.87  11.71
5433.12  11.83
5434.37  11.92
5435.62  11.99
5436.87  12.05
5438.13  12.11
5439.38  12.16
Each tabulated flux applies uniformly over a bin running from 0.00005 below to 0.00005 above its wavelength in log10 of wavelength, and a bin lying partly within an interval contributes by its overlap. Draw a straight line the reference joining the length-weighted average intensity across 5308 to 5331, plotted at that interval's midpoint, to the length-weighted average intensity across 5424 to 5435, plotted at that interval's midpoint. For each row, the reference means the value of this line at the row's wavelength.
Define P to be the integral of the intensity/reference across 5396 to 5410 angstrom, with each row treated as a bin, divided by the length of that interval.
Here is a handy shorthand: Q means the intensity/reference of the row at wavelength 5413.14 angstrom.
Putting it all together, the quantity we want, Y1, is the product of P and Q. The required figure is 0.91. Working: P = 0.92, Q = 0.99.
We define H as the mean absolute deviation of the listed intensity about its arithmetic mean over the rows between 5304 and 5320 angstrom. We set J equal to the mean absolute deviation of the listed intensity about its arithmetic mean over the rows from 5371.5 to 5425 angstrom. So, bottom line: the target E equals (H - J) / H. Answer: -0.1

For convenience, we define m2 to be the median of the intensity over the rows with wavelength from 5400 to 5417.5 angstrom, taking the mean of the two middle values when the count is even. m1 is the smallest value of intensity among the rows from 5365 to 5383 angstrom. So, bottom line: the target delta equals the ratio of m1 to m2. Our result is 1.00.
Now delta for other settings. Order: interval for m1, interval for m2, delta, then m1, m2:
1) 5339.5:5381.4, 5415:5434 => 0.92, 10.79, 11.7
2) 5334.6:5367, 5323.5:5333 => 1.09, 11.19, 10.2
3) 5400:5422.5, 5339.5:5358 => 0.89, 10.15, 11.4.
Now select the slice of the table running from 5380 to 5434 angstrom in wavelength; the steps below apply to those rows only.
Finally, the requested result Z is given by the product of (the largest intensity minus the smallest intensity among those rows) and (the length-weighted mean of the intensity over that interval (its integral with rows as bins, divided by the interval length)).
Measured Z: 22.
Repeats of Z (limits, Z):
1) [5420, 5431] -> 6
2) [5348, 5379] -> 24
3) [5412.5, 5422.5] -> 7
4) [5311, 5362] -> 33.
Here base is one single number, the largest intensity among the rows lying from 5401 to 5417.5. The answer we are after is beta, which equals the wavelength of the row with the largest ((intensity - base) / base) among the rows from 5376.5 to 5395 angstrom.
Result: 5377.11 angstrom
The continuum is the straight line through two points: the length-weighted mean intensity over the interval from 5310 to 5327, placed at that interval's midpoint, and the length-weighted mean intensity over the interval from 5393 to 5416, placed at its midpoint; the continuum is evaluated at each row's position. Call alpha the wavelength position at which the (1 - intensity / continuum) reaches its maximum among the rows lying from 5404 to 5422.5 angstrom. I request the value 5405.67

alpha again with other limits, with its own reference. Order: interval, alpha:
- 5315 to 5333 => 5327.82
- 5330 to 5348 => 5330.27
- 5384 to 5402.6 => 5384.55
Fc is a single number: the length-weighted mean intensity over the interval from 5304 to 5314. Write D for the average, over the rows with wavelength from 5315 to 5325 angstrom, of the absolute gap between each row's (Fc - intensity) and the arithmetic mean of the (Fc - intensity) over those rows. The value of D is 0.6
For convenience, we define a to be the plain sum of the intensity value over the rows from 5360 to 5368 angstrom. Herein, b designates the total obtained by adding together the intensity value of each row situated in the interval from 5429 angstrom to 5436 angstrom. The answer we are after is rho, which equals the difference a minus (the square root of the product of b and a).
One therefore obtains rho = 0.8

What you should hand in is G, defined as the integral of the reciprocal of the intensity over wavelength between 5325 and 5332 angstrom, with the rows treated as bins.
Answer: 0.688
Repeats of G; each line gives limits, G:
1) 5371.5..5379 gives 0.674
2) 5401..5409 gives 0.772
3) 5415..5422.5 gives 0.626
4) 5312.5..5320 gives 0.608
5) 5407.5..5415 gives 0.683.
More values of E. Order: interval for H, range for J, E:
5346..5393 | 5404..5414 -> 0.3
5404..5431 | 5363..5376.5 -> 0.3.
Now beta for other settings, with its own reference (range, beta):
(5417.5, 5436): 5418.13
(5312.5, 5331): 5316.79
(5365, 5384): 5365.98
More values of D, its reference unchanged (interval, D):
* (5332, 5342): 0.2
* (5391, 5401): 0.1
